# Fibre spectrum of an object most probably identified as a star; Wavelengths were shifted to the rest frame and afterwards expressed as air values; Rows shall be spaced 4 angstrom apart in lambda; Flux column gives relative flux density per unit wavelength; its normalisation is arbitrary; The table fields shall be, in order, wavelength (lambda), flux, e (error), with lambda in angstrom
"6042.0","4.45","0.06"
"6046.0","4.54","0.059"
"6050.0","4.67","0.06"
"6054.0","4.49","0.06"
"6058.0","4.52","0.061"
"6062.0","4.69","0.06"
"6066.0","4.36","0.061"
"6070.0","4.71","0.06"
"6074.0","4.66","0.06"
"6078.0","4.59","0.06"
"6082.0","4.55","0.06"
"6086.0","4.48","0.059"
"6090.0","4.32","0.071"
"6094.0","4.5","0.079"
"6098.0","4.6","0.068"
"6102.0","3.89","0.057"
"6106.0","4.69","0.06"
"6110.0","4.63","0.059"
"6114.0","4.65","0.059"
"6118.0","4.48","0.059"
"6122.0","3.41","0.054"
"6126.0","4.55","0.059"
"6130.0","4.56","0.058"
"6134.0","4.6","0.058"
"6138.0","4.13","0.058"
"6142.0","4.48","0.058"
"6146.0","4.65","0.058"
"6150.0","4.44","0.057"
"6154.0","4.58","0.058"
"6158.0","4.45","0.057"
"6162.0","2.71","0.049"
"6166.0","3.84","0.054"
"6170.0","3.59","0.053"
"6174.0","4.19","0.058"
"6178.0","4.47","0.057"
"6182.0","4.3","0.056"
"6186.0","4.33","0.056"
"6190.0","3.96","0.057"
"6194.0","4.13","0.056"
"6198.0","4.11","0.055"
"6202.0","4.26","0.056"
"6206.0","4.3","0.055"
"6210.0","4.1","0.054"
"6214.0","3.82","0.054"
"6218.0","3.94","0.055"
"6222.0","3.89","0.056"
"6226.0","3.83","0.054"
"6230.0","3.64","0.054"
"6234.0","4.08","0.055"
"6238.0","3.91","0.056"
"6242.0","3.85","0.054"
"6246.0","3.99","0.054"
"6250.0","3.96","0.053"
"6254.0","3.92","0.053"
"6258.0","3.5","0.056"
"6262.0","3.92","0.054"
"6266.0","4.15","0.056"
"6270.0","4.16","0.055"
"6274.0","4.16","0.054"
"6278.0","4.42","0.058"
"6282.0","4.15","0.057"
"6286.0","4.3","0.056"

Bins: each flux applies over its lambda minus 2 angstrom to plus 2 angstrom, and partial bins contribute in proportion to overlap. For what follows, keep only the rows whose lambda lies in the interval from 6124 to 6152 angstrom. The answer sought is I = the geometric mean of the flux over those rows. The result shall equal 4.48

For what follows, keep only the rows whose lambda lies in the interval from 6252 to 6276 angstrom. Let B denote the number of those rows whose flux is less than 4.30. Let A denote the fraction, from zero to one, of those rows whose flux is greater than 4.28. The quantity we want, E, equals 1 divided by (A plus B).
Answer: 0.2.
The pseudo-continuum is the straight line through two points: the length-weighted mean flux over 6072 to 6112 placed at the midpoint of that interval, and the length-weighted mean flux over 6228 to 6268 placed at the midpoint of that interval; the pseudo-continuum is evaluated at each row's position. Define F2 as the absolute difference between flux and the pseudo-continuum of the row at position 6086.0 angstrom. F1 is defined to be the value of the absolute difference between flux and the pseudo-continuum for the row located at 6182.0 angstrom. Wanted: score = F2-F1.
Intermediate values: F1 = 0.15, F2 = 0.03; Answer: -0.1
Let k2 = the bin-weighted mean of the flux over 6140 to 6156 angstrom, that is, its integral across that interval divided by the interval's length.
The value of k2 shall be 4.5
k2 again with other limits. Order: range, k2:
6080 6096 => 4.5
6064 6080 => 4.6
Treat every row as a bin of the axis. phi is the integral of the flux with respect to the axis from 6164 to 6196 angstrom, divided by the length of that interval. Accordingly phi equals 4.1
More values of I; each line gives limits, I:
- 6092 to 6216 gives 4.21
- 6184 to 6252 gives 4.00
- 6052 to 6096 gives 4.53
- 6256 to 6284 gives 4.06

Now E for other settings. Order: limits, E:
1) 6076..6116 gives 0.5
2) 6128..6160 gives 0.5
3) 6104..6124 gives 0.6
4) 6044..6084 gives 1.0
